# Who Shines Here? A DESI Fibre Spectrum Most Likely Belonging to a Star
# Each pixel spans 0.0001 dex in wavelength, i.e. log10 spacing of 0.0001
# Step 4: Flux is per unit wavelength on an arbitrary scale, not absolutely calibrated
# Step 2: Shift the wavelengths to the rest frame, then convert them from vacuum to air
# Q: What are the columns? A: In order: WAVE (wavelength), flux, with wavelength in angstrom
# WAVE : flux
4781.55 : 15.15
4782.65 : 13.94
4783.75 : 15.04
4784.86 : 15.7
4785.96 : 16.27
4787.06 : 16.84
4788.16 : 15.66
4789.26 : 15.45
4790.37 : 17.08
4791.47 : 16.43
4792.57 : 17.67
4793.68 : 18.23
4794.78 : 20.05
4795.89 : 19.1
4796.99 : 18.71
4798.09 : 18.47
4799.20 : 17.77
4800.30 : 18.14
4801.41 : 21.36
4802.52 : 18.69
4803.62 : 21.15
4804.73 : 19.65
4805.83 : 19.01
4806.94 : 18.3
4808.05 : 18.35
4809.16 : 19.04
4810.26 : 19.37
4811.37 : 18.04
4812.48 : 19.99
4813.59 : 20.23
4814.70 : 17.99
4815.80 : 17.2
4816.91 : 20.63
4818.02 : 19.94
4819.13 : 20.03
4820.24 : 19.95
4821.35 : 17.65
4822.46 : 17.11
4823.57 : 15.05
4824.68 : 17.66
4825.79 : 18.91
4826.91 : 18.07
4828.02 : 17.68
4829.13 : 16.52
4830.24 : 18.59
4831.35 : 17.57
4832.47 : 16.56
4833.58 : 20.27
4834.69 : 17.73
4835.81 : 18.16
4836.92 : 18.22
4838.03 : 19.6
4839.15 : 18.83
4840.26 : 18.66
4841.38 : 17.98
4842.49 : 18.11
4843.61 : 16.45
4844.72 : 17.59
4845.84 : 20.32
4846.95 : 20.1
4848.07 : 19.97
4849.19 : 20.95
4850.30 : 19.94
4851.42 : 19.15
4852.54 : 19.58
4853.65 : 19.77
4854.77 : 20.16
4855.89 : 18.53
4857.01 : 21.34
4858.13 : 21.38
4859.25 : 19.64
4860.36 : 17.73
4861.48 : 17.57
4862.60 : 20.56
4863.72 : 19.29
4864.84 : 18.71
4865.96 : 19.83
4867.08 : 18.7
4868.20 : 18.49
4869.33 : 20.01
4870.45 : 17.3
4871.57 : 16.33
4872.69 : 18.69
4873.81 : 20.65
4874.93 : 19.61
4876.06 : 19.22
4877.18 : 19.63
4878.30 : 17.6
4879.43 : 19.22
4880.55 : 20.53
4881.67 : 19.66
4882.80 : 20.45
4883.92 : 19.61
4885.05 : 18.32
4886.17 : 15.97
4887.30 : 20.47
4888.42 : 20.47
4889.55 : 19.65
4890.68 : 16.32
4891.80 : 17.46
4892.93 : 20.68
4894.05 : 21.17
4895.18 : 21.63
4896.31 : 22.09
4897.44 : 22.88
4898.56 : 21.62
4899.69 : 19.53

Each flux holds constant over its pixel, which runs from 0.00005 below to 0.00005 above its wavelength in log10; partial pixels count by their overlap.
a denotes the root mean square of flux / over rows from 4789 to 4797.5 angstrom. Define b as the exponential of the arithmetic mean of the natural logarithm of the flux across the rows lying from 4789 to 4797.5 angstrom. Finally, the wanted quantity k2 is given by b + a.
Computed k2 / 35.7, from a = 17.9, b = 17.8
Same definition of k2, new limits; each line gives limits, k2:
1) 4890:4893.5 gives 36.3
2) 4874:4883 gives 39.0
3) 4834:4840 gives 37.0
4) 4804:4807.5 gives 38.0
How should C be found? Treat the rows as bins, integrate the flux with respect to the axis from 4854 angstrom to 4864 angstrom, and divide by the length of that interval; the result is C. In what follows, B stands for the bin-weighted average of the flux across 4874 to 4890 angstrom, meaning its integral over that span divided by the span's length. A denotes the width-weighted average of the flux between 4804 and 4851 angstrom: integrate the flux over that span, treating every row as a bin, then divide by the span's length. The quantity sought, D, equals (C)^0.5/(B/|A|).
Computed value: 4.26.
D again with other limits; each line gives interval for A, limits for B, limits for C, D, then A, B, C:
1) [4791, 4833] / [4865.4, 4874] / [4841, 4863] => 4.37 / 18.6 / 18.7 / 19.3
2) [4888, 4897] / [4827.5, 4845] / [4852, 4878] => 4.85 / 20.0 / 18.0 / 19.2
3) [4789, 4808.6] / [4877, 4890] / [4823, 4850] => 4.12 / 18.6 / 19.3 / 18.3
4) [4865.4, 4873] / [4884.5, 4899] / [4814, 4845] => 3.96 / 18.5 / 19.9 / 18.2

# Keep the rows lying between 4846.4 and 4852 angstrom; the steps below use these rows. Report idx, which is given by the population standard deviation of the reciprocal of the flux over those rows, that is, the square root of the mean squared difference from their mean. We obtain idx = 0.0014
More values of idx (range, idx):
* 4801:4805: 0.0027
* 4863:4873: 0.0034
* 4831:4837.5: 0.0033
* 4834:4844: 0.0025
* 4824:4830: 0.0025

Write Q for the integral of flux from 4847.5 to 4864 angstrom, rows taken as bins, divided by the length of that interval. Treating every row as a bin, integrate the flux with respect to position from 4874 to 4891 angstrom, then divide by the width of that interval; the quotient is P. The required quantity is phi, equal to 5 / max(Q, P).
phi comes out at 0.254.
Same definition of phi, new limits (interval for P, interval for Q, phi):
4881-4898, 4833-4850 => 0.253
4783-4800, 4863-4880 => 0.265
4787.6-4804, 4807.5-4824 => 0.267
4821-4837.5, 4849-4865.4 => 0.255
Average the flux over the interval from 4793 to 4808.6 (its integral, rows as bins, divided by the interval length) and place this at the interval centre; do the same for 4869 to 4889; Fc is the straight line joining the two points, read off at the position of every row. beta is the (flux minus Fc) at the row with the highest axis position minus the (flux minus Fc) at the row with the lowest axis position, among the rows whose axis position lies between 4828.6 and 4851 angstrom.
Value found 3.4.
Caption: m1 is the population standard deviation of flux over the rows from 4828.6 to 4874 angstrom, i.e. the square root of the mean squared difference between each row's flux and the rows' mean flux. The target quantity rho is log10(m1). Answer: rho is 0.13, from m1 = 1.34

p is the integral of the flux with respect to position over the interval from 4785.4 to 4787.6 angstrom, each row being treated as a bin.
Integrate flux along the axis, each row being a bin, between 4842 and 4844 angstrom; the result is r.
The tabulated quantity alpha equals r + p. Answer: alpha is 71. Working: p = 36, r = 35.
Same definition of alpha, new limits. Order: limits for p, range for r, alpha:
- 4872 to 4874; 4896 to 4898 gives 84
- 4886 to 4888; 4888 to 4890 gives 78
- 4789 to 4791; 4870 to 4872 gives 66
